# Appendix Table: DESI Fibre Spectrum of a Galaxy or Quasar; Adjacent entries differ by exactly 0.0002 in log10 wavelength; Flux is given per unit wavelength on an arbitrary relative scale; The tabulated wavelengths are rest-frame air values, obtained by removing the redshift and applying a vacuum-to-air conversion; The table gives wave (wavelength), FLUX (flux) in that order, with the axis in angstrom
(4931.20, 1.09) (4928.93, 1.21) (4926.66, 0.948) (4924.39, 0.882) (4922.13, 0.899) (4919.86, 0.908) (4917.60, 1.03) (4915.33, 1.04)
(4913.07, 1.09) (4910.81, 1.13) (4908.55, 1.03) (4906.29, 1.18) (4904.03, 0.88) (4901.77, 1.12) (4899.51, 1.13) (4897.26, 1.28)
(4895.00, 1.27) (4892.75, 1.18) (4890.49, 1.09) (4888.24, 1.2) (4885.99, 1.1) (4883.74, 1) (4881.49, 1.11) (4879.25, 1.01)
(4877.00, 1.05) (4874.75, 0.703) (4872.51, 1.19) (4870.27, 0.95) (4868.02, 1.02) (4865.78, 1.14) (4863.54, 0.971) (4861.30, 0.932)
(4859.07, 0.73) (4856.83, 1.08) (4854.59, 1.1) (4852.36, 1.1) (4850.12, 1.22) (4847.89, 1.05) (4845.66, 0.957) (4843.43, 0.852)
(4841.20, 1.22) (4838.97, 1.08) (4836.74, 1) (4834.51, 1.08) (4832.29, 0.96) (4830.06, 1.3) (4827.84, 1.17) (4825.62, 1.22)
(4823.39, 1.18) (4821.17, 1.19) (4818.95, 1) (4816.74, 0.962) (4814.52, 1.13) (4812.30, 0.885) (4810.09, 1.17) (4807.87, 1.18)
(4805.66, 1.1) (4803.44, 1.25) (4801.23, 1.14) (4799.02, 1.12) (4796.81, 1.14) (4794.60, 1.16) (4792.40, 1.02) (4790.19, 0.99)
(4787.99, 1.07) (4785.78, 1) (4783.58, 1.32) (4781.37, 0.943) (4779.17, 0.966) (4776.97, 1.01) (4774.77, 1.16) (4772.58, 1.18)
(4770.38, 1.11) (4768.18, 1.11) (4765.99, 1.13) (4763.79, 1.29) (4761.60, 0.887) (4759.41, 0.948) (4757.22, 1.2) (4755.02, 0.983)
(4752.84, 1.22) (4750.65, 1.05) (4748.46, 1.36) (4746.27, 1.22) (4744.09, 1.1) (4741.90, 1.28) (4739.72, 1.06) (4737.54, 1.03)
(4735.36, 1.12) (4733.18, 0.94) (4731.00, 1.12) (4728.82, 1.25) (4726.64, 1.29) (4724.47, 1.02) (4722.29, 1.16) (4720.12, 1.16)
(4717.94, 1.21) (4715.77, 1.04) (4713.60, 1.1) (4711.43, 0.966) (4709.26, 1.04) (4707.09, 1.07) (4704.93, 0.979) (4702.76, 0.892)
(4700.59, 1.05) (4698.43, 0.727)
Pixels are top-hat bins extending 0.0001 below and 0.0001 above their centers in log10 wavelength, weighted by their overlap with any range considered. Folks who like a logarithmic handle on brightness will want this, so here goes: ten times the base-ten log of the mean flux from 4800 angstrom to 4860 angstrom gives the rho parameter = 0.36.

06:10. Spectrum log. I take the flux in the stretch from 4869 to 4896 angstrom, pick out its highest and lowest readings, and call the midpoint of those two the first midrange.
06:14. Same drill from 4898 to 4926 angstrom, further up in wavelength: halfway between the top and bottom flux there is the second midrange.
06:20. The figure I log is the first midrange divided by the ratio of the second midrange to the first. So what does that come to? 0.94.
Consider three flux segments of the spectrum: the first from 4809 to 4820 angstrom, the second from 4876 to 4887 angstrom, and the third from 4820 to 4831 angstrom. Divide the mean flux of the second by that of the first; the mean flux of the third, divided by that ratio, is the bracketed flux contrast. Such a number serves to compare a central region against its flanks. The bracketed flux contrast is 1.18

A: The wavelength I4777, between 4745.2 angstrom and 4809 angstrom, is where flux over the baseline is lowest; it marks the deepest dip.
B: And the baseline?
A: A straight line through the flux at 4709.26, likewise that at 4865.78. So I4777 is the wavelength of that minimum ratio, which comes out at 4761.60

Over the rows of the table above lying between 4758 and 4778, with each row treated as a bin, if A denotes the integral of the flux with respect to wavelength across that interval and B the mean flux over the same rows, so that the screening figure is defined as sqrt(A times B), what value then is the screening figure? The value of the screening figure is 4.9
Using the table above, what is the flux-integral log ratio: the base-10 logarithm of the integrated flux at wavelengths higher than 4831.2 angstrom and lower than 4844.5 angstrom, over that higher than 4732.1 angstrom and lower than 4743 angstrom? 0.1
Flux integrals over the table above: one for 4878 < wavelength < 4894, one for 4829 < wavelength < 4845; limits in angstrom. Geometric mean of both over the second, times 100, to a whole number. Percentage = 102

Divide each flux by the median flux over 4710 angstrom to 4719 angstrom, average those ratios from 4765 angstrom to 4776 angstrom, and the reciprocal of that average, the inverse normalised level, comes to 0.94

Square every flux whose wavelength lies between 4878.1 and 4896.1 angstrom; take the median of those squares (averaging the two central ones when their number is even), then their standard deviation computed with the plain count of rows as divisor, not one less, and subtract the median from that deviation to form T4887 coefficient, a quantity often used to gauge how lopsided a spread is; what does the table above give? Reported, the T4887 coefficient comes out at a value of -1.02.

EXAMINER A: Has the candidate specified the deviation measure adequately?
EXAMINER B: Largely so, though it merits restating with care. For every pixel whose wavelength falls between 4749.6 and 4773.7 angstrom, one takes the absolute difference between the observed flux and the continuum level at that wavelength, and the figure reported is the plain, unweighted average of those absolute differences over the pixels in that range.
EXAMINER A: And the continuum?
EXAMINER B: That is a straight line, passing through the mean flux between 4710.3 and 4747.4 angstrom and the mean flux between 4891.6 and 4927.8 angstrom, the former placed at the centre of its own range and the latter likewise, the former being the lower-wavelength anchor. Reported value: 0.096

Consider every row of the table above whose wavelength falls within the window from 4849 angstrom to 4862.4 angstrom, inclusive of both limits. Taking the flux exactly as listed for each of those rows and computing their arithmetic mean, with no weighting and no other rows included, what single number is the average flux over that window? 1.03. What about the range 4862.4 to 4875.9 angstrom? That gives 1.00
